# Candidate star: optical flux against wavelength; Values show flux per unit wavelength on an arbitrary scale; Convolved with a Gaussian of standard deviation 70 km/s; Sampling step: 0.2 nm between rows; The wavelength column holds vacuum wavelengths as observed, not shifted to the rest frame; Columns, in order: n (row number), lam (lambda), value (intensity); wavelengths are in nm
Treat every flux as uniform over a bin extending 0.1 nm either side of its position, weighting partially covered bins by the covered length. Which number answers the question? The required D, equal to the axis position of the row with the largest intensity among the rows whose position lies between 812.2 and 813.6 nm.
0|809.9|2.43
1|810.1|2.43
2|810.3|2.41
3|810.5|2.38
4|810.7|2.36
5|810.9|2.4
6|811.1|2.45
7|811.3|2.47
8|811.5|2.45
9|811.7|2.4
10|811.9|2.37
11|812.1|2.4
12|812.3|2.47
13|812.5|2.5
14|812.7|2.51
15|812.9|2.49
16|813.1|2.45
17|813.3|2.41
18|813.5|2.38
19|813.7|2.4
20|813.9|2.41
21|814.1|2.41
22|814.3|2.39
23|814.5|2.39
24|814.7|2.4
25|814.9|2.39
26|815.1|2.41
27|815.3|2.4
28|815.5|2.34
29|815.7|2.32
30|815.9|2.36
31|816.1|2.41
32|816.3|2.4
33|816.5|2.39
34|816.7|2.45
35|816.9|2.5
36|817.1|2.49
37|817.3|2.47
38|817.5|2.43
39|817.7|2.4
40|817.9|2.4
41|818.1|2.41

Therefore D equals 812.7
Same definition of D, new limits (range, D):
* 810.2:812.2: 811.3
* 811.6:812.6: 812.5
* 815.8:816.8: 816.7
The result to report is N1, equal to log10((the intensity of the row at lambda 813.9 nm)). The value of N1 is 0.382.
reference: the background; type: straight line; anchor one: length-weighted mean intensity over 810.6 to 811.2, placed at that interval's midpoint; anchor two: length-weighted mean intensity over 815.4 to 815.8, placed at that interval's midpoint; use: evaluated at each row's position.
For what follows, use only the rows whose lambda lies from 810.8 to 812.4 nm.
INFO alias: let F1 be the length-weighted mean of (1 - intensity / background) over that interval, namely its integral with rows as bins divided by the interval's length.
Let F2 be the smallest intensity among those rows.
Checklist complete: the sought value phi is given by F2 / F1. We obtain -167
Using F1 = -0.014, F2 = 2.37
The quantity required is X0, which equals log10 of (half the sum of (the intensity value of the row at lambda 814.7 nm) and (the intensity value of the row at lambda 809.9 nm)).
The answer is 0.383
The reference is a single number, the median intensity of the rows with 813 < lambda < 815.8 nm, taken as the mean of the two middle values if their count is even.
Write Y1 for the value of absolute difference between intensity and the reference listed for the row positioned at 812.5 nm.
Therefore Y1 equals 0.100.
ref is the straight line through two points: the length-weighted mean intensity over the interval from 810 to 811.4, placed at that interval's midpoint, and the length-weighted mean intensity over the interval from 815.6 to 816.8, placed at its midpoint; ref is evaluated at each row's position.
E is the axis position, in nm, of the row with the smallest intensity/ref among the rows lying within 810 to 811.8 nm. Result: 810.7 nm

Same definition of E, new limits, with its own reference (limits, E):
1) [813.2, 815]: 813.5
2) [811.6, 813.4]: 811.9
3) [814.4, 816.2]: 815.7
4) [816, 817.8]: 816.5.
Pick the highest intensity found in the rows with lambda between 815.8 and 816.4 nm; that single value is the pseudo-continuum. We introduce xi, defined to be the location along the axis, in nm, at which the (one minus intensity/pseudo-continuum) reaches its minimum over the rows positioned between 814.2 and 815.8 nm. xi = 815.1 nm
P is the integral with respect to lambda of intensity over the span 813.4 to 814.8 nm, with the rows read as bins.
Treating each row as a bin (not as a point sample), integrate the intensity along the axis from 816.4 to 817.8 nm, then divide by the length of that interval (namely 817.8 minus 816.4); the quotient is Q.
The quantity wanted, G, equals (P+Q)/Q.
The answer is 2.37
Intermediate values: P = 3.36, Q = 2.45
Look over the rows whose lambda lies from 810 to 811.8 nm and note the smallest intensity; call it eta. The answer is 2.36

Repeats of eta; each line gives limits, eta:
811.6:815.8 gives 2.32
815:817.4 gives 2.32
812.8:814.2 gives 2.38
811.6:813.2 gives 2.37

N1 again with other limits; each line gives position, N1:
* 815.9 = 0.373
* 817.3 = 0.393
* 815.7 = 0.365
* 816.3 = 0.380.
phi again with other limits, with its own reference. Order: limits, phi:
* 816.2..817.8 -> -41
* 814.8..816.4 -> -111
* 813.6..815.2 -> -109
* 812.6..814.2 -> -83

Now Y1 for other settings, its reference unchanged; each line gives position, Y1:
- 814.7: 0.000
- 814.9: 0.010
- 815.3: 0.000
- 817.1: 0.090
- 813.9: 0.010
